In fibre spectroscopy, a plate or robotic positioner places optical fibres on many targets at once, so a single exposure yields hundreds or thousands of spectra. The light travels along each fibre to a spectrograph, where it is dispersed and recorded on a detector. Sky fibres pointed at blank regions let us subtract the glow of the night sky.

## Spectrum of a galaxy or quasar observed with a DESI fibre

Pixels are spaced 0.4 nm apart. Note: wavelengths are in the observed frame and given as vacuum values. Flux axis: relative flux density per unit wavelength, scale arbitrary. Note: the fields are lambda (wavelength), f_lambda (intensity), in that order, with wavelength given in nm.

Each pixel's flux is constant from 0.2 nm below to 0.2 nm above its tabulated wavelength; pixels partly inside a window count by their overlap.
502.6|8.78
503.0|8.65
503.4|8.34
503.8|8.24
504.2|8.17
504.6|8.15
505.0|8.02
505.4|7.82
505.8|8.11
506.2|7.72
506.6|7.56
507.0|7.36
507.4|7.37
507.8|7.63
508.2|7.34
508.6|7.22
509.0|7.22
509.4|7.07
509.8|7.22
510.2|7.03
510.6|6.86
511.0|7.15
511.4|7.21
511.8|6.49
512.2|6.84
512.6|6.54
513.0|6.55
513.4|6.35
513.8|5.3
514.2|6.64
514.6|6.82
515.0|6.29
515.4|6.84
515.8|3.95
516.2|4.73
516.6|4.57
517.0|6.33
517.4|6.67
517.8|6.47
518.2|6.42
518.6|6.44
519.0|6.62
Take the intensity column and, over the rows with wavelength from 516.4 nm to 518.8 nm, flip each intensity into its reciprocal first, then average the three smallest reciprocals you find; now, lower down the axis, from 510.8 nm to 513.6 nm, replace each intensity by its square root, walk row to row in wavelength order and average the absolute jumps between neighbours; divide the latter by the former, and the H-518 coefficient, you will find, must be 0.344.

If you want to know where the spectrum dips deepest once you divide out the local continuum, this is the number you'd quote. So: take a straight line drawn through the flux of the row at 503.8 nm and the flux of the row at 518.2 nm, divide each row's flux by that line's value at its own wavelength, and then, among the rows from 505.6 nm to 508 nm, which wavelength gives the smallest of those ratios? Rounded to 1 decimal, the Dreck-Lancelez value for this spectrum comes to 507.0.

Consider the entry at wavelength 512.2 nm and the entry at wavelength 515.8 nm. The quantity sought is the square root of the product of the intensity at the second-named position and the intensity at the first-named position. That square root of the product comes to 5.2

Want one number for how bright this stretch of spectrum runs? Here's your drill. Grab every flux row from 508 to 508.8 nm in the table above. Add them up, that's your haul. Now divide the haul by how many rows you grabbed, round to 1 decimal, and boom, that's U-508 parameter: 7.3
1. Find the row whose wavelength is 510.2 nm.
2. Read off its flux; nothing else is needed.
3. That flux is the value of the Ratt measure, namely 7.03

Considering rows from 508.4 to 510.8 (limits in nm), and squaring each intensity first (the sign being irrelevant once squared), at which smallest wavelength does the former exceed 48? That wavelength 508.6 nm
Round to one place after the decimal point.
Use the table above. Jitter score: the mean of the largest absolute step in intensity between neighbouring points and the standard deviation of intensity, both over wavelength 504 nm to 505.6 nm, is 0.2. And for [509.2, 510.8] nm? 0.2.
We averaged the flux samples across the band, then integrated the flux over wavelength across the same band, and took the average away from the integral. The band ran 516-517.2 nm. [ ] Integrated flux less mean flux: 1.04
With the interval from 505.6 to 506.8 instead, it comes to 1.56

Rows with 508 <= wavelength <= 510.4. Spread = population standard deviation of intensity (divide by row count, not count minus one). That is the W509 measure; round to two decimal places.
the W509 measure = 0.10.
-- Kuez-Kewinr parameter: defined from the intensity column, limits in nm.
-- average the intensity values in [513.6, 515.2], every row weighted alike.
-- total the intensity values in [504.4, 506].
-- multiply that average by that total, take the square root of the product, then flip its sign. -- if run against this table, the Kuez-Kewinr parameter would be -14.2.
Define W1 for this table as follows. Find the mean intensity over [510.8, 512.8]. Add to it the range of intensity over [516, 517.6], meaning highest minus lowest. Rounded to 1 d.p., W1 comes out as 8.9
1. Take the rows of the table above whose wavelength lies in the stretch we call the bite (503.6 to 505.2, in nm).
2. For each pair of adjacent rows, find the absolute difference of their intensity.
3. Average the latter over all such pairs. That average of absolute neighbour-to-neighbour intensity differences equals 0.1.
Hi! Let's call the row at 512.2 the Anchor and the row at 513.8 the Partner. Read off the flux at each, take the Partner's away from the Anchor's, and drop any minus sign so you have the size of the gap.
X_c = 1.5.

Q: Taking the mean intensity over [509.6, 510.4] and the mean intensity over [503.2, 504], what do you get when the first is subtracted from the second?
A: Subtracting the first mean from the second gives 1.2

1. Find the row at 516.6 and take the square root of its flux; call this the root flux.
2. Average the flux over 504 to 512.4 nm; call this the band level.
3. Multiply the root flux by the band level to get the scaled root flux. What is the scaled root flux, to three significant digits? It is 15.8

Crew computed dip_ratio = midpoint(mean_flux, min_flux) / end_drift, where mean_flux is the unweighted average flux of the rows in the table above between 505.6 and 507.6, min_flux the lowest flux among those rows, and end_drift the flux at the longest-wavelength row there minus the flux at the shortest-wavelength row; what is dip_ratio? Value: -10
